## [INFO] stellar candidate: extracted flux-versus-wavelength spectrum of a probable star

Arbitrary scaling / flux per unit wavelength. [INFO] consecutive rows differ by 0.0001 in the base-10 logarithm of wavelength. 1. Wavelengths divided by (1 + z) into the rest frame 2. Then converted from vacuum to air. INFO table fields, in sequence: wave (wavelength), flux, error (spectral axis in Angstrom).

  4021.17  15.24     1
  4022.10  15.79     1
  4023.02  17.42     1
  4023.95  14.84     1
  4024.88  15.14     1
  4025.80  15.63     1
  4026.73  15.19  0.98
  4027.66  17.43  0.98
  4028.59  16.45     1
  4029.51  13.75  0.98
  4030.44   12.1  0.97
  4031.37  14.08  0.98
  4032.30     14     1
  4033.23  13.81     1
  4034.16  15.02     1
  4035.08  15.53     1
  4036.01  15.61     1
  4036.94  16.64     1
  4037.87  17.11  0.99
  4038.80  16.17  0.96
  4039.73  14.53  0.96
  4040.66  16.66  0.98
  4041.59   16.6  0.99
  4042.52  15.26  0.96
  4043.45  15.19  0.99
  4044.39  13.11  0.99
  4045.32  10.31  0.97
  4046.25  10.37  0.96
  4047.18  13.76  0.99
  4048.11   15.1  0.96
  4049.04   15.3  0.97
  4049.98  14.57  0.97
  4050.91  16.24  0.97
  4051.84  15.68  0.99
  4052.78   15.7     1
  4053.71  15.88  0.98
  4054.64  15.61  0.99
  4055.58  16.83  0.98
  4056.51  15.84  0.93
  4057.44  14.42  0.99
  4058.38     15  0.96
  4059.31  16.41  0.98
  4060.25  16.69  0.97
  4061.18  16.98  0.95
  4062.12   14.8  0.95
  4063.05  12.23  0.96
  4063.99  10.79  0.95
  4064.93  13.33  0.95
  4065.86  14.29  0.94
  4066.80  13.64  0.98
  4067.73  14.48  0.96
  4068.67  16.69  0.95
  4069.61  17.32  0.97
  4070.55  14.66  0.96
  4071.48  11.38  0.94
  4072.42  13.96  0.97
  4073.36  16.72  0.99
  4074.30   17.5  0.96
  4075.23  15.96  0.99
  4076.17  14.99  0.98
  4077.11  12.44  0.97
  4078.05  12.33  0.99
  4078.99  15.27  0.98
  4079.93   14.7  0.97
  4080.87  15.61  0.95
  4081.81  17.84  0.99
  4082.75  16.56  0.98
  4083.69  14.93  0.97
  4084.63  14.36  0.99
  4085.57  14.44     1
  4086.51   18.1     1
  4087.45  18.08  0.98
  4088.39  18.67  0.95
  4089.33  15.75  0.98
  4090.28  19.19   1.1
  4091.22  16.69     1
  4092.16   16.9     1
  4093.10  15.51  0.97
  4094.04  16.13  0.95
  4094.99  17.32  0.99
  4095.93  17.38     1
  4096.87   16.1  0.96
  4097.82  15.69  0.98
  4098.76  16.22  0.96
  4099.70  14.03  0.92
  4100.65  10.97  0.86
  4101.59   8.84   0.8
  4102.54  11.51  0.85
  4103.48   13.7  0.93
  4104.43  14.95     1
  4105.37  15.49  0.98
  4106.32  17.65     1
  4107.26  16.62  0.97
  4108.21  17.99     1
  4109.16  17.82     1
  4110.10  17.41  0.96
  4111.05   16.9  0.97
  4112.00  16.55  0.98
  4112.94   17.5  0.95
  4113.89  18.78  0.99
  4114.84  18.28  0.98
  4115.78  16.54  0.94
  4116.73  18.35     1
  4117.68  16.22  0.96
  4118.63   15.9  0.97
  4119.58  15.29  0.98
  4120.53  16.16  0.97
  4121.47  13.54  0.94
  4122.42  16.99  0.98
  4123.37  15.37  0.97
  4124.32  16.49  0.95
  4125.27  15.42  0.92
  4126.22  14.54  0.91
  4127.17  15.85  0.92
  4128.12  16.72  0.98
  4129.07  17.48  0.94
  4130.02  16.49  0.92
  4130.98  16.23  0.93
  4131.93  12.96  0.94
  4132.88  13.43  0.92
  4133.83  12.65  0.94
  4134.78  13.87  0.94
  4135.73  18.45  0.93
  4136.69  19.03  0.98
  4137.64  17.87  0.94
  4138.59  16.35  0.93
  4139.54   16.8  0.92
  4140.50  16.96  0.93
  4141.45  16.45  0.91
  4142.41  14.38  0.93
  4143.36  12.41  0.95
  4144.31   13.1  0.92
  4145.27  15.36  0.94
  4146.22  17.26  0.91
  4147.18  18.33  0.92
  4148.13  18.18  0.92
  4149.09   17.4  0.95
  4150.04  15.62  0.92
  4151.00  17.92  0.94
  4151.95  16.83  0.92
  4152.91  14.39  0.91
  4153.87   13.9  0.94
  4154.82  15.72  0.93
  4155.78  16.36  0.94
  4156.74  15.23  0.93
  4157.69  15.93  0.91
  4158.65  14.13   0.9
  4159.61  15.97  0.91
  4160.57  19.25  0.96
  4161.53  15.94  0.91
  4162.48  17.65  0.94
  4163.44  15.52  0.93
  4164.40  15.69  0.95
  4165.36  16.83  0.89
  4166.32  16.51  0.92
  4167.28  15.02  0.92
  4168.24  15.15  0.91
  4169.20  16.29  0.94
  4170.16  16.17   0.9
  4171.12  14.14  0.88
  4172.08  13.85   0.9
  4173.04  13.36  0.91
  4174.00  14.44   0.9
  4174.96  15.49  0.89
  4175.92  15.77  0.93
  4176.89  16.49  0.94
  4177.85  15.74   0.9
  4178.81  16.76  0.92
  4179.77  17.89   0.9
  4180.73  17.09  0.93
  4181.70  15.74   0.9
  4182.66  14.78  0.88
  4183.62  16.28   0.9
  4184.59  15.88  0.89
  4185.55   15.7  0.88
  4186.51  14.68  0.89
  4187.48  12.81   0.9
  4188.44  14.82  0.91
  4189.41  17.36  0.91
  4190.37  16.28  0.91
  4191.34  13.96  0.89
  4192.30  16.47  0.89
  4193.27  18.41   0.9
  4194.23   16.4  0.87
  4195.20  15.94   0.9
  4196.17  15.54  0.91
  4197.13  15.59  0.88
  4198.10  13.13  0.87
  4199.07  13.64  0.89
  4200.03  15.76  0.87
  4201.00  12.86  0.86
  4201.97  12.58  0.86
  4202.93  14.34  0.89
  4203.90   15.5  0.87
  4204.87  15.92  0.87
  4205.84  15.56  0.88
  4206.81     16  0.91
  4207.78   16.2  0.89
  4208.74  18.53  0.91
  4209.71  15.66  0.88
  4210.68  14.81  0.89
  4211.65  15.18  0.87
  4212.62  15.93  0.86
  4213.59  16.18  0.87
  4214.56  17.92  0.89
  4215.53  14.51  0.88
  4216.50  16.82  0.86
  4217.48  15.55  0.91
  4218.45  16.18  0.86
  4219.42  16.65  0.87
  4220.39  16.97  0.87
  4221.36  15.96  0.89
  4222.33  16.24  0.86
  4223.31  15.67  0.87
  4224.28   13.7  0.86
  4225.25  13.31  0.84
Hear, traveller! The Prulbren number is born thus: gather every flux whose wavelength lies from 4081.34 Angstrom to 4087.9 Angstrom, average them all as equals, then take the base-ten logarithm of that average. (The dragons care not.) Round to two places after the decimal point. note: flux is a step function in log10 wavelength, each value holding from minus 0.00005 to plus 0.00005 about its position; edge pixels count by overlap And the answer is 1.21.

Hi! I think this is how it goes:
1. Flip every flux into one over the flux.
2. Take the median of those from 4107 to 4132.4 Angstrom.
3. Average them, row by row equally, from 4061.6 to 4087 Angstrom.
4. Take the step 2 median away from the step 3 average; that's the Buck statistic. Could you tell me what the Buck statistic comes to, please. 0.008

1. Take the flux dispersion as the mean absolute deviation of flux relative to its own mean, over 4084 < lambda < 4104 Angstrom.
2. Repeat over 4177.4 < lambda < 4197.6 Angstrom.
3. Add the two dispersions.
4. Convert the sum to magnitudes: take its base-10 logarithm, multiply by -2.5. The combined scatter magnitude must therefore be -1.16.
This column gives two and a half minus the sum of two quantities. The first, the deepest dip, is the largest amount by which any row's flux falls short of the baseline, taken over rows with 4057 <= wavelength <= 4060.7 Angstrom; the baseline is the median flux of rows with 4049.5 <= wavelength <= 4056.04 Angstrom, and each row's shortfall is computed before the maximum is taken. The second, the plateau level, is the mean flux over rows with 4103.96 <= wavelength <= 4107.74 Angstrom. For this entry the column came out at -15.0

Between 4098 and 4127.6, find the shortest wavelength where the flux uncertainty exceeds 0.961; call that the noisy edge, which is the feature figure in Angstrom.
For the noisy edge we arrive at 4104.43 Angstrom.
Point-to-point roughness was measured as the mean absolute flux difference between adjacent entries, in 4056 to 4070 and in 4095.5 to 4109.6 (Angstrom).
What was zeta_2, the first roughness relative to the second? 0.86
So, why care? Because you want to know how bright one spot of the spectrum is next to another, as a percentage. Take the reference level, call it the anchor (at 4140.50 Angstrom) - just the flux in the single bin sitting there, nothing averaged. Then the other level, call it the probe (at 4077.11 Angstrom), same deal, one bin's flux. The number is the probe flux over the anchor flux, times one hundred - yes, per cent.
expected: 73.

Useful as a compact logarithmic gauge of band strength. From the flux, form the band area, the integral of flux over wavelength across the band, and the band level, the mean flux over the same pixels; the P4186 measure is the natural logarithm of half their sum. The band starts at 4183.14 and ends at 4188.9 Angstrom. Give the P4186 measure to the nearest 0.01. 3.93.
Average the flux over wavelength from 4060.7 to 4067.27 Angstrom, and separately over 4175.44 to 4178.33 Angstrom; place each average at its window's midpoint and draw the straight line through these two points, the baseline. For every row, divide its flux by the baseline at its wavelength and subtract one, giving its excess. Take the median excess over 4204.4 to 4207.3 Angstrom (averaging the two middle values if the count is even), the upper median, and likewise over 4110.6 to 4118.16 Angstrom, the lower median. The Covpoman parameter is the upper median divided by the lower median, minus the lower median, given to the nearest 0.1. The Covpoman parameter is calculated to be -0.4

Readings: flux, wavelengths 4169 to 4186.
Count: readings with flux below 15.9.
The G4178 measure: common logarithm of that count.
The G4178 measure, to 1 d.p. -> 1.0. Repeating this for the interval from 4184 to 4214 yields 1.3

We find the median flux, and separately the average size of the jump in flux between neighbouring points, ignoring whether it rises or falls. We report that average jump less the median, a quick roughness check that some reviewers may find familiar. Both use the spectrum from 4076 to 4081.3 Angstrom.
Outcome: -13.4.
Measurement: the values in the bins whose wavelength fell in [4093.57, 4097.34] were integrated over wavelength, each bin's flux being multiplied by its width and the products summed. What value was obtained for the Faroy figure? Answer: 63.1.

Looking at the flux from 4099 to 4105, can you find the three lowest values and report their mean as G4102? 10.4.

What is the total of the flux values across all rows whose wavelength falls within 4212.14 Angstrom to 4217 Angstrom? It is 81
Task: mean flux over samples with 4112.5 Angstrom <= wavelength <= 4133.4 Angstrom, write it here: 16.1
